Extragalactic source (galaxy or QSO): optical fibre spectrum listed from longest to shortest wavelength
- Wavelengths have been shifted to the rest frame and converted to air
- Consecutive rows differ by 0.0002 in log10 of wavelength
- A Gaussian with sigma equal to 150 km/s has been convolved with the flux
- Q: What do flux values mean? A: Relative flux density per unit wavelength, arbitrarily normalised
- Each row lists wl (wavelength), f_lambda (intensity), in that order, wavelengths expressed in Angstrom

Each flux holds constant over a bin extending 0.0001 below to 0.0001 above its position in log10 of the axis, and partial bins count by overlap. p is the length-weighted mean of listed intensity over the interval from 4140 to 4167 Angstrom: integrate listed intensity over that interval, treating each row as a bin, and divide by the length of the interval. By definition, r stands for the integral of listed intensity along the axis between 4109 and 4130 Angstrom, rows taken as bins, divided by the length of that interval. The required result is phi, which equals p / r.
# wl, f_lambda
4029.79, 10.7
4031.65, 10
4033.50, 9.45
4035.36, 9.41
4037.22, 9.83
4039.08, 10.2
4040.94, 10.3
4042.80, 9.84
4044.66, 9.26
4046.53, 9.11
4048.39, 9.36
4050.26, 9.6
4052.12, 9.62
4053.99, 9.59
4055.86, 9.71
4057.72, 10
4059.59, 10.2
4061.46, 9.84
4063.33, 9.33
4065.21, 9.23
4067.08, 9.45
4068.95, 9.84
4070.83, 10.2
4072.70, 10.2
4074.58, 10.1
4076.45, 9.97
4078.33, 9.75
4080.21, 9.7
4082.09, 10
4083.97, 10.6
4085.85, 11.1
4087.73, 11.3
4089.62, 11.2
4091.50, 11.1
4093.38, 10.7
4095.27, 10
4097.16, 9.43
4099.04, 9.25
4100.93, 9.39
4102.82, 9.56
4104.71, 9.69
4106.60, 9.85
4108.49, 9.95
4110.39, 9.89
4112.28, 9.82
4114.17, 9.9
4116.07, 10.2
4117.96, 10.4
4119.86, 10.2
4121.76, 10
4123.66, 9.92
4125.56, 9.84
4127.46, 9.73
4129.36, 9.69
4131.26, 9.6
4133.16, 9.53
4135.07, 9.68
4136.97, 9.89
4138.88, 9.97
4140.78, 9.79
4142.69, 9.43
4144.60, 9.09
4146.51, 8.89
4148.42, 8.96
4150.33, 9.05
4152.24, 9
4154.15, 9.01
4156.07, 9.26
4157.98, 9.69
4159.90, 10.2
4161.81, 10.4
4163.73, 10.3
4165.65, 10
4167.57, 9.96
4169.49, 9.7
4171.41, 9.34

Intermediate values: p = 9.5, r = 9.96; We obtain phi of 0.95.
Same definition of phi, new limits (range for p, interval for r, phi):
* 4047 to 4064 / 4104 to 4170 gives 1.00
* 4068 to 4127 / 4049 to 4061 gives 1.03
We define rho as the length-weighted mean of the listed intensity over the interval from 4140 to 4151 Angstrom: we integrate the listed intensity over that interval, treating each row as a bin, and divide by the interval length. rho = 9.2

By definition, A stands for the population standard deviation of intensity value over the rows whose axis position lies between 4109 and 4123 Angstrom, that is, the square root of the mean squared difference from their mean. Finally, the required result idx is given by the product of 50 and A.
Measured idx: 10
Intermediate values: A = 0.2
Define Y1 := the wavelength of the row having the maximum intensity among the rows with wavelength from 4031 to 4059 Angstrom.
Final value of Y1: 4040.94 Angstrom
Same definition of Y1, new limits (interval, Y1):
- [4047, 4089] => 4087.73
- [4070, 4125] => 4087.73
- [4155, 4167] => 4161.81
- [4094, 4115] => 4095.27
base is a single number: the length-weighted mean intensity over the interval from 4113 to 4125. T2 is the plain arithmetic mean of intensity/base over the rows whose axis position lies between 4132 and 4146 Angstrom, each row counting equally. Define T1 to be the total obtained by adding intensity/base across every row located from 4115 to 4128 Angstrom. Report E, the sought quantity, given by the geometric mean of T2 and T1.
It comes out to 2.58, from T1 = 6.97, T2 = 0.954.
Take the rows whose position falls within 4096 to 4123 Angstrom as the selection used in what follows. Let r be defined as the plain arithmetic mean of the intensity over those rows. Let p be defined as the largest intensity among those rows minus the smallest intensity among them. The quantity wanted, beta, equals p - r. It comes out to -8.7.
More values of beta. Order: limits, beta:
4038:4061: -8.5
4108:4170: -8.2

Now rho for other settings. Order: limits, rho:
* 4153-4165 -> 9.8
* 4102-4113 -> 9.8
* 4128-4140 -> 9.7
